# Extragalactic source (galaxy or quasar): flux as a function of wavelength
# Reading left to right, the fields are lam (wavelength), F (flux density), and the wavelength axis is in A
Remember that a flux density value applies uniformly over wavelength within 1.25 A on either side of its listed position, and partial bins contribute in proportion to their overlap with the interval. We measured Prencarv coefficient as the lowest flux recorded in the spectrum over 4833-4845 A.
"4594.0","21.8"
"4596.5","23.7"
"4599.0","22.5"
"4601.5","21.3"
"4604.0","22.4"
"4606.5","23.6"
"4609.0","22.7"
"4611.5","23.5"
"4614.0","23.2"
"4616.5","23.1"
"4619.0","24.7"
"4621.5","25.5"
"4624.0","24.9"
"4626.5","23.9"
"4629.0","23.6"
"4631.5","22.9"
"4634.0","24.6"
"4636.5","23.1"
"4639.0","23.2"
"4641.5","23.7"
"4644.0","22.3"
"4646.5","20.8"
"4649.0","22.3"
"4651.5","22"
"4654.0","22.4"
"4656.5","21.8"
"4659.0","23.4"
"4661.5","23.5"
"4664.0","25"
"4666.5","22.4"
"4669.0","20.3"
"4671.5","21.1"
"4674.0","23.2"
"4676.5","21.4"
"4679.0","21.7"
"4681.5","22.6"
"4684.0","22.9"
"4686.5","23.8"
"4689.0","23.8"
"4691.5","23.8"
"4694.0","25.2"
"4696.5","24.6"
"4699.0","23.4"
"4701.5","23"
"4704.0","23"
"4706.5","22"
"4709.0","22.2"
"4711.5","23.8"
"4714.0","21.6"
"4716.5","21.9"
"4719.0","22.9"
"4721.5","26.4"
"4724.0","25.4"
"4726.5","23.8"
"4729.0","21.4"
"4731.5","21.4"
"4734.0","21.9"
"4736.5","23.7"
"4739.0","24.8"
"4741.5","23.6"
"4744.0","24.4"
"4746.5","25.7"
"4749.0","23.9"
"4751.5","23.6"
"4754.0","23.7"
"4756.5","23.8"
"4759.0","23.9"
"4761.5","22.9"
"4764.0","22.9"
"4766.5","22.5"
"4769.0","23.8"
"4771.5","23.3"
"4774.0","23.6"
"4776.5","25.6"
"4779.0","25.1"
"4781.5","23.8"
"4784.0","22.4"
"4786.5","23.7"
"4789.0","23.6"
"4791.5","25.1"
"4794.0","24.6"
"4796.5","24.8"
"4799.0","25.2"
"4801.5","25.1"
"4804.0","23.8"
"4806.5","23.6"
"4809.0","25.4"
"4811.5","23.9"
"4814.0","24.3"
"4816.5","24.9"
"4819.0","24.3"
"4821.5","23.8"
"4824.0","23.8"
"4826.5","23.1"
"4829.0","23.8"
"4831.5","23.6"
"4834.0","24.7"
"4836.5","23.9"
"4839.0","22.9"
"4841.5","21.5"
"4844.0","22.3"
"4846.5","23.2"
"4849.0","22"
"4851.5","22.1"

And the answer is 21.5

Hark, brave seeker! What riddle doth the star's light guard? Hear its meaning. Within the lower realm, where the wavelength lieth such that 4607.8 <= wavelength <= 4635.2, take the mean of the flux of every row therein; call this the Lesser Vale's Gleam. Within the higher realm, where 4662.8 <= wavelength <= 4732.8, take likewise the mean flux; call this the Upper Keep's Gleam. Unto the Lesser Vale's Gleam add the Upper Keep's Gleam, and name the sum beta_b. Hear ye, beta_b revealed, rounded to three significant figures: 46.9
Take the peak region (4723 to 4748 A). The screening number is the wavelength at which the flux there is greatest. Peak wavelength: 4746.5 A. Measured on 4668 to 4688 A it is 4686.5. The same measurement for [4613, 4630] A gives 4621.5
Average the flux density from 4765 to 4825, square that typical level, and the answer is 584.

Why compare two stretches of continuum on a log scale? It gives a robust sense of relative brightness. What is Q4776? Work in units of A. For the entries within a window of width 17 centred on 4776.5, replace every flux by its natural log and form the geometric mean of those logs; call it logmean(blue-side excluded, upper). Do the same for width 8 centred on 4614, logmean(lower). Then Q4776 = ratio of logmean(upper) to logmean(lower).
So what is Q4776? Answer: 1.009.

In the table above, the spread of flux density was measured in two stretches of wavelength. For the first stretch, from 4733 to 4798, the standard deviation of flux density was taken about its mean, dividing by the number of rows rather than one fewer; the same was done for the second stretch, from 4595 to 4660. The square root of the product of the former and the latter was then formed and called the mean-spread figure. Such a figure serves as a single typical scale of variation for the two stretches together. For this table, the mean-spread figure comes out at 1.00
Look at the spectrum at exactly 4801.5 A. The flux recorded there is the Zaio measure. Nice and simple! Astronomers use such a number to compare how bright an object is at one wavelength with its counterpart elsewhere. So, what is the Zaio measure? 25.1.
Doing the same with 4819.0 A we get 24.3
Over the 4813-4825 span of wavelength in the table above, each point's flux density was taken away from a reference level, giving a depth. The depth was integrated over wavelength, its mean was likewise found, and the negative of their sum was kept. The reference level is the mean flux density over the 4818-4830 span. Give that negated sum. 6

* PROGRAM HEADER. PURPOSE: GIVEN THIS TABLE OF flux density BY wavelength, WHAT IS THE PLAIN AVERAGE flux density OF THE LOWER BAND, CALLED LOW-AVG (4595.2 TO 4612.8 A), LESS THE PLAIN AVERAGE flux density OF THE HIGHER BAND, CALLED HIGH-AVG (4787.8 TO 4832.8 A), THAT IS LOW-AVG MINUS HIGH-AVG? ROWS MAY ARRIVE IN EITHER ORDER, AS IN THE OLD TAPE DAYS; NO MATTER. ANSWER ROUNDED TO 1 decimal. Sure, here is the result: -1.4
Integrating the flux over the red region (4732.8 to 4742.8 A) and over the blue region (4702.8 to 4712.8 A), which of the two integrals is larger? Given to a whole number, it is 235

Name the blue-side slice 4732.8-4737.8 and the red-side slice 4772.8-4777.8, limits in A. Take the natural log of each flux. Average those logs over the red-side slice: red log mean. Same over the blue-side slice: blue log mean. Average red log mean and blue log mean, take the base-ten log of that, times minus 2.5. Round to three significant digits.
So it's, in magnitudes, -1.25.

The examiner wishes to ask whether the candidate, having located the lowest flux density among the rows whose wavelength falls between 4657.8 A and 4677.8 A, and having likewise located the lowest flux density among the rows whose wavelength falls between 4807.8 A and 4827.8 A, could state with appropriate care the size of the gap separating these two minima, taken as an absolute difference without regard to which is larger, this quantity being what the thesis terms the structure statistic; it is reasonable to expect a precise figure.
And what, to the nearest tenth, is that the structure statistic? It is 2.8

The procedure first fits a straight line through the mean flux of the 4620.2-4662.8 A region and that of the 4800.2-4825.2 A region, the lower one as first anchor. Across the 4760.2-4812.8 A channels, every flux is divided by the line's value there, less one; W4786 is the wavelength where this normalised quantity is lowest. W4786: 4784.0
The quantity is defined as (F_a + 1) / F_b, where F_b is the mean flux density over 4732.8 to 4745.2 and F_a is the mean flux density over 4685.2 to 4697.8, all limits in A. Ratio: 1.07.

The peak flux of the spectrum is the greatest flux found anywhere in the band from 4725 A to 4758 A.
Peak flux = 25.7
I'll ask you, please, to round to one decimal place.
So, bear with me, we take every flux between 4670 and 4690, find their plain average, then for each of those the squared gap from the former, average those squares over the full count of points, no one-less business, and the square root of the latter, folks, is 1.0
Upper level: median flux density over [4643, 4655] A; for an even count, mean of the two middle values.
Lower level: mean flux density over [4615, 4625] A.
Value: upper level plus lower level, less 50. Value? -3.2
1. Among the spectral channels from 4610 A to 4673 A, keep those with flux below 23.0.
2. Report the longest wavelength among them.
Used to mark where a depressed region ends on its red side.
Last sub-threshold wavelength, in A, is 4671.5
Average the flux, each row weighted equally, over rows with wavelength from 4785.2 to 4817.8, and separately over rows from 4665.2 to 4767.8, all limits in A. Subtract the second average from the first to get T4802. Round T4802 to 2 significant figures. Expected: 1.3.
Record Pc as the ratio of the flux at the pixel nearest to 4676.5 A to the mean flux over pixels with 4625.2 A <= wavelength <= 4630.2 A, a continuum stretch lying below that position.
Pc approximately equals 0.90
